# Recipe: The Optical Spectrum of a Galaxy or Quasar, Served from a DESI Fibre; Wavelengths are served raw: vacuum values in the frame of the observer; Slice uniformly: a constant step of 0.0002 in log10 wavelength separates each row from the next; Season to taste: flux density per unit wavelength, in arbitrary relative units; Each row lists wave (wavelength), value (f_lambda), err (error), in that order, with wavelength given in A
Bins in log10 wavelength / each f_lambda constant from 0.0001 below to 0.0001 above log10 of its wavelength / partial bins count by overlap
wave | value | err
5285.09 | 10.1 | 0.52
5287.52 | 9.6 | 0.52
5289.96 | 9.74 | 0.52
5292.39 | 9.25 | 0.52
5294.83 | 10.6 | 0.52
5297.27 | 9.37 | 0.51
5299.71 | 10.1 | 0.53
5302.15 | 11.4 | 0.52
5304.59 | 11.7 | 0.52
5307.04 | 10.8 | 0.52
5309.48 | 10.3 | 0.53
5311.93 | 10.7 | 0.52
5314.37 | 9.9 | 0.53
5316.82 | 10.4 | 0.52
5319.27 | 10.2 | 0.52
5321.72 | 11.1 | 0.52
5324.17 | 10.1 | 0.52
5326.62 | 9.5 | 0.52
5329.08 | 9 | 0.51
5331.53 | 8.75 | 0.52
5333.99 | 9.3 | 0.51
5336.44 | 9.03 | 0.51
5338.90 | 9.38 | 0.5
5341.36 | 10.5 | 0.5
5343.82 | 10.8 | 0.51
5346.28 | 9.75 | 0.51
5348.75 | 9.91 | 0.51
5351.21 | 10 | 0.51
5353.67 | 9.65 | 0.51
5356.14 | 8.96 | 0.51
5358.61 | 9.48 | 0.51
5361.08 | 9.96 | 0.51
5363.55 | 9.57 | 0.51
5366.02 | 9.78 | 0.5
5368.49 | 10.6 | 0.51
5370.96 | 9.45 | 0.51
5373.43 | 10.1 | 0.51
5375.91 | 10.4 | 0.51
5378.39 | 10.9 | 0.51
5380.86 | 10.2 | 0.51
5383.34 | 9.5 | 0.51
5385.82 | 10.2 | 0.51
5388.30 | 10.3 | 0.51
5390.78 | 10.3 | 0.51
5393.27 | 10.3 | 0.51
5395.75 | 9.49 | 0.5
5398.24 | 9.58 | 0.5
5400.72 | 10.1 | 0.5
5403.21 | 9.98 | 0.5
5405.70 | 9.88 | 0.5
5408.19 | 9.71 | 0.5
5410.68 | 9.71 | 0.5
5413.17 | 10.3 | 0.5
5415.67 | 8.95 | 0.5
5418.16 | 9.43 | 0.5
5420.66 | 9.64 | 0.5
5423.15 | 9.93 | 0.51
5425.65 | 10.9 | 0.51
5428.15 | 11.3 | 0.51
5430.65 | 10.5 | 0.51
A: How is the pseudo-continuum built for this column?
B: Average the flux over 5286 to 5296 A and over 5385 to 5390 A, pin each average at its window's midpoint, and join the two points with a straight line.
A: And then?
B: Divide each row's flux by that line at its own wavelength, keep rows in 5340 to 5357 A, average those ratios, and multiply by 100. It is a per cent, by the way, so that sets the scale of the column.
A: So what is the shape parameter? 99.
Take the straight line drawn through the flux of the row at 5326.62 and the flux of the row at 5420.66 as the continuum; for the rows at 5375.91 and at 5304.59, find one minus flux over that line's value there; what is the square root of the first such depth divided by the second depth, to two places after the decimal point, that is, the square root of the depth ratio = 0.61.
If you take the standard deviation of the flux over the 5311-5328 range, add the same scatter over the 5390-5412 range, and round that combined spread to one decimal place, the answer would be 0.8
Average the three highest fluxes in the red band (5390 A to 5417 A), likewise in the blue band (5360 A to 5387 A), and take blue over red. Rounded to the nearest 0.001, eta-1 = 1.032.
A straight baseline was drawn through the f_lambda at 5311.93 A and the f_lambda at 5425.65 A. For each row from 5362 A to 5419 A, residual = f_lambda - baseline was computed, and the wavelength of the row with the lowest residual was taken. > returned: 5415.67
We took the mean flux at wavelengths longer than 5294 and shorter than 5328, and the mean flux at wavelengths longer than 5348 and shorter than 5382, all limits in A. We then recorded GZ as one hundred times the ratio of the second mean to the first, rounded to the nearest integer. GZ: 95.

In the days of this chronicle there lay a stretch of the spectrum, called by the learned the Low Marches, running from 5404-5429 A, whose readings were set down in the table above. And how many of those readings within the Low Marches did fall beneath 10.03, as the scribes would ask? 7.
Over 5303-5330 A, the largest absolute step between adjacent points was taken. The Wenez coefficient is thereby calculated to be 1.00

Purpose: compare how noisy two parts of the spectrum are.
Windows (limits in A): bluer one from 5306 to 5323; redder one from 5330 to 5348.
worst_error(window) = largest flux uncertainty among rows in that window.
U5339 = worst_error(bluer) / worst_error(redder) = 1.02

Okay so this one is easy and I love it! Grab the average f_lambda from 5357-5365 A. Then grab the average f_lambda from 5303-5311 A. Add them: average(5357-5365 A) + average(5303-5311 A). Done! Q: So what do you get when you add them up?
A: 20.6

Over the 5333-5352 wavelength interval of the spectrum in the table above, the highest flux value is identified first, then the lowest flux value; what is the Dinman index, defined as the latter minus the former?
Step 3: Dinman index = -1.77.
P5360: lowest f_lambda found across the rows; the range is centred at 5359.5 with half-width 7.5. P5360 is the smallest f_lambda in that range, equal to 8.96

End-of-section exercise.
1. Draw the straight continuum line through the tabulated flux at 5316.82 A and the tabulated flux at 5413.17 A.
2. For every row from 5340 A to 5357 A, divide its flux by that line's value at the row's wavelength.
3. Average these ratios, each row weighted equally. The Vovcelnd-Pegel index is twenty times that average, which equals 19.2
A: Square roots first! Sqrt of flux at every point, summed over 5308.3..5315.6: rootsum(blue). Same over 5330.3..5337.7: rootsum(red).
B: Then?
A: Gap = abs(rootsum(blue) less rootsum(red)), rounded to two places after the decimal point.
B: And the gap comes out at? 0.61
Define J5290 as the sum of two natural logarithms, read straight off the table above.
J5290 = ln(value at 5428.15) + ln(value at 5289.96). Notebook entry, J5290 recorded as 4.70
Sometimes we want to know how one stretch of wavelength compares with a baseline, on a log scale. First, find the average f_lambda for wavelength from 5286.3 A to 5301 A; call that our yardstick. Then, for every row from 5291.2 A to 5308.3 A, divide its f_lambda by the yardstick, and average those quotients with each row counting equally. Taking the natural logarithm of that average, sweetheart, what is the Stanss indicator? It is 0.07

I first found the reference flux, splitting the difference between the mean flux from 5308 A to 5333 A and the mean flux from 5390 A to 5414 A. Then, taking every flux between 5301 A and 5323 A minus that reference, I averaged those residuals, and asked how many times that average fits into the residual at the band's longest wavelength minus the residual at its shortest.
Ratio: -0.4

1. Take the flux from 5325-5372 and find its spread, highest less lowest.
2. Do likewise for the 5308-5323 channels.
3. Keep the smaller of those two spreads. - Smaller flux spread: 1.2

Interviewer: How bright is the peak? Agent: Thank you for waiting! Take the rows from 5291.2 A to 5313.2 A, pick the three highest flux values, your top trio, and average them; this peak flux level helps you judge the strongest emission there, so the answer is 11.3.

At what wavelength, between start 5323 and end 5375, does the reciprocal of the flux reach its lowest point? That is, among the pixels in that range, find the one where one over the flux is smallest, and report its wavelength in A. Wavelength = 5343.82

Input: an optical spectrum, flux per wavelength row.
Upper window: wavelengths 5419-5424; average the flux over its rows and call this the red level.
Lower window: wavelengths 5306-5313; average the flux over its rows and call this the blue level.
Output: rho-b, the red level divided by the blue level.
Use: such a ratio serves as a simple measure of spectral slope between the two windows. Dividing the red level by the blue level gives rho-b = 0.92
